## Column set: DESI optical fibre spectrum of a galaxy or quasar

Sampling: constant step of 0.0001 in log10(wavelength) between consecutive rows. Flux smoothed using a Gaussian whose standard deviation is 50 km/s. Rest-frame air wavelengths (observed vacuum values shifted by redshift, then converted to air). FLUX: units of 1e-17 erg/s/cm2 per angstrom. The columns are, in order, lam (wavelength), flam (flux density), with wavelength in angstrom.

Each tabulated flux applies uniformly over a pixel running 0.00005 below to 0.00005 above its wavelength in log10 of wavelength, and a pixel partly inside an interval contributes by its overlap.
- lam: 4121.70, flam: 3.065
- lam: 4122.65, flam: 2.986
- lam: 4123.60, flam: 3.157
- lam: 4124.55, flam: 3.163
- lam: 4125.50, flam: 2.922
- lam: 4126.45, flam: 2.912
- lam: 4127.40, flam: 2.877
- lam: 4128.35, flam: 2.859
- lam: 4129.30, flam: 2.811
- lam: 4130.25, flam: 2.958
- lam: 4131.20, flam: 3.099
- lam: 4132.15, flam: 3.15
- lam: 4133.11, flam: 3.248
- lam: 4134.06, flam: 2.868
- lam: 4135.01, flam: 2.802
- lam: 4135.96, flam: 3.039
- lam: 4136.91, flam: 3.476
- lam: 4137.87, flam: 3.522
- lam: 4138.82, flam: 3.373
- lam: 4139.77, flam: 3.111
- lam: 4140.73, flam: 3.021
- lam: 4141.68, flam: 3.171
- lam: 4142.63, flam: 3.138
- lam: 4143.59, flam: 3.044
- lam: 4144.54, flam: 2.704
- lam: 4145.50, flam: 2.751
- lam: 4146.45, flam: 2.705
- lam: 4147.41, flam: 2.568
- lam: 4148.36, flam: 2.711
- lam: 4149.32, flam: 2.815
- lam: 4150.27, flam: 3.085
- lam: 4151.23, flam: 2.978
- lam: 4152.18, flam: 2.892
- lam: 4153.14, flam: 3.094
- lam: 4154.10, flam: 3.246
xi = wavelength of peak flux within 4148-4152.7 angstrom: 4150.27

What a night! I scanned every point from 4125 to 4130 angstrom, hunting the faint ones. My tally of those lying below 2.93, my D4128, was 5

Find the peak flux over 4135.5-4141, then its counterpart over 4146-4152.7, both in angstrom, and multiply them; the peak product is 10.9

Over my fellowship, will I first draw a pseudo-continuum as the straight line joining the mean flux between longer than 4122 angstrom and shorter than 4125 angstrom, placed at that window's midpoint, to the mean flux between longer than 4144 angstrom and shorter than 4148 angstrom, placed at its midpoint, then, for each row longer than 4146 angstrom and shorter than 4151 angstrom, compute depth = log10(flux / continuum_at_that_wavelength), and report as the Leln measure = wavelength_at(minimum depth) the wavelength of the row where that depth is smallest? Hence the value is 4147.41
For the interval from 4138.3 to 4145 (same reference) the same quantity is 4144.54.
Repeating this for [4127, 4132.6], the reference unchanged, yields 4129.30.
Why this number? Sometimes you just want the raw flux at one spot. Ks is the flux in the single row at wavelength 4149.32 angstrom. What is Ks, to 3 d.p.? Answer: 2.815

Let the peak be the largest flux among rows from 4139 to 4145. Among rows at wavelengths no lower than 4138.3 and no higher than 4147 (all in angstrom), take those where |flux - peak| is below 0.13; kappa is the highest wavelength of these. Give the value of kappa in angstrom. 4143.59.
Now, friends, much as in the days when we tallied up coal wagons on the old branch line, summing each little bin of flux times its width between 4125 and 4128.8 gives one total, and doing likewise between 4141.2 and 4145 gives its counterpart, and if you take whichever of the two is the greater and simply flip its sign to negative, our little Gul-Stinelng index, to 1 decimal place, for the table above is -11.5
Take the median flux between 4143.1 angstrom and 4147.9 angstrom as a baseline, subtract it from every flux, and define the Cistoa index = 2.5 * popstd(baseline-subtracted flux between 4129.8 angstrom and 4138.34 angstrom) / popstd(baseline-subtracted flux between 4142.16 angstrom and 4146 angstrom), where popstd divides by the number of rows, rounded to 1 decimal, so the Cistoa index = 3.2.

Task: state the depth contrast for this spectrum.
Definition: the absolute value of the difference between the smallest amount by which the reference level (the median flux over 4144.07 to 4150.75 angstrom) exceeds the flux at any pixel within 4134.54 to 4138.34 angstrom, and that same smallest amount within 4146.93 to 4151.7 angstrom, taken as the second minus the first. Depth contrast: 0.44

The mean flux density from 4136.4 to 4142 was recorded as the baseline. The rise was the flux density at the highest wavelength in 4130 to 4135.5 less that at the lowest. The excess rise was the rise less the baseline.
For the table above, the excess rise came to -3.4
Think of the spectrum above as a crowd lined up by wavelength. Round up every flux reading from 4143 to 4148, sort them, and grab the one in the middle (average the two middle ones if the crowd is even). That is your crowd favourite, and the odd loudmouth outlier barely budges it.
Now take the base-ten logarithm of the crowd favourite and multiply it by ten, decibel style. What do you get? 4.32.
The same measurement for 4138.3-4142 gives 4.97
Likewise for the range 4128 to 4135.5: 4.64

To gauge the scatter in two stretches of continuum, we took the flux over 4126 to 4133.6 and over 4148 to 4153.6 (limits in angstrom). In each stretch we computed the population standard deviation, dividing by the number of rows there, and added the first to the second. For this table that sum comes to 0.29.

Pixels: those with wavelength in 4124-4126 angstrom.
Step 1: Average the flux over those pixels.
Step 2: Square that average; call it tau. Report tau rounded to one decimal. 9.3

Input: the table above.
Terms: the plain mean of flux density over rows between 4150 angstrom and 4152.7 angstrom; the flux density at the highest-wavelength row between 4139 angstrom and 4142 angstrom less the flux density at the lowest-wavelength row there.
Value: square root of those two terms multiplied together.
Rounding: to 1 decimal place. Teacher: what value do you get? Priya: 0.4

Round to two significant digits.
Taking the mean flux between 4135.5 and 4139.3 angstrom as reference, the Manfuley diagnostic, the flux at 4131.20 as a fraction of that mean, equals 0.92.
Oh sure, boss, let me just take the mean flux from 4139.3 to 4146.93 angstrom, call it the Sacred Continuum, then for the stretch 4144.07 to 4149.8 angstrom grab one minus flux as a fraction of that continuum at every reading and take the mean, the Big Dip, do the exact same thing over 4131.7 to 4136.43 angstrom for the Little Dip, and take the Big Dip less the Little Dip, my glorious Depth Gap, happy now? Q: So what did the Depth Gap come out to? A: 0.11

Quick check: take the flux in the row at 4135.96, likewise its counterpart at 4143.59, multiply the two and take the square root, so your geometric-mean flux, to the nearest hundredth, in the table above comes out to 3.04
